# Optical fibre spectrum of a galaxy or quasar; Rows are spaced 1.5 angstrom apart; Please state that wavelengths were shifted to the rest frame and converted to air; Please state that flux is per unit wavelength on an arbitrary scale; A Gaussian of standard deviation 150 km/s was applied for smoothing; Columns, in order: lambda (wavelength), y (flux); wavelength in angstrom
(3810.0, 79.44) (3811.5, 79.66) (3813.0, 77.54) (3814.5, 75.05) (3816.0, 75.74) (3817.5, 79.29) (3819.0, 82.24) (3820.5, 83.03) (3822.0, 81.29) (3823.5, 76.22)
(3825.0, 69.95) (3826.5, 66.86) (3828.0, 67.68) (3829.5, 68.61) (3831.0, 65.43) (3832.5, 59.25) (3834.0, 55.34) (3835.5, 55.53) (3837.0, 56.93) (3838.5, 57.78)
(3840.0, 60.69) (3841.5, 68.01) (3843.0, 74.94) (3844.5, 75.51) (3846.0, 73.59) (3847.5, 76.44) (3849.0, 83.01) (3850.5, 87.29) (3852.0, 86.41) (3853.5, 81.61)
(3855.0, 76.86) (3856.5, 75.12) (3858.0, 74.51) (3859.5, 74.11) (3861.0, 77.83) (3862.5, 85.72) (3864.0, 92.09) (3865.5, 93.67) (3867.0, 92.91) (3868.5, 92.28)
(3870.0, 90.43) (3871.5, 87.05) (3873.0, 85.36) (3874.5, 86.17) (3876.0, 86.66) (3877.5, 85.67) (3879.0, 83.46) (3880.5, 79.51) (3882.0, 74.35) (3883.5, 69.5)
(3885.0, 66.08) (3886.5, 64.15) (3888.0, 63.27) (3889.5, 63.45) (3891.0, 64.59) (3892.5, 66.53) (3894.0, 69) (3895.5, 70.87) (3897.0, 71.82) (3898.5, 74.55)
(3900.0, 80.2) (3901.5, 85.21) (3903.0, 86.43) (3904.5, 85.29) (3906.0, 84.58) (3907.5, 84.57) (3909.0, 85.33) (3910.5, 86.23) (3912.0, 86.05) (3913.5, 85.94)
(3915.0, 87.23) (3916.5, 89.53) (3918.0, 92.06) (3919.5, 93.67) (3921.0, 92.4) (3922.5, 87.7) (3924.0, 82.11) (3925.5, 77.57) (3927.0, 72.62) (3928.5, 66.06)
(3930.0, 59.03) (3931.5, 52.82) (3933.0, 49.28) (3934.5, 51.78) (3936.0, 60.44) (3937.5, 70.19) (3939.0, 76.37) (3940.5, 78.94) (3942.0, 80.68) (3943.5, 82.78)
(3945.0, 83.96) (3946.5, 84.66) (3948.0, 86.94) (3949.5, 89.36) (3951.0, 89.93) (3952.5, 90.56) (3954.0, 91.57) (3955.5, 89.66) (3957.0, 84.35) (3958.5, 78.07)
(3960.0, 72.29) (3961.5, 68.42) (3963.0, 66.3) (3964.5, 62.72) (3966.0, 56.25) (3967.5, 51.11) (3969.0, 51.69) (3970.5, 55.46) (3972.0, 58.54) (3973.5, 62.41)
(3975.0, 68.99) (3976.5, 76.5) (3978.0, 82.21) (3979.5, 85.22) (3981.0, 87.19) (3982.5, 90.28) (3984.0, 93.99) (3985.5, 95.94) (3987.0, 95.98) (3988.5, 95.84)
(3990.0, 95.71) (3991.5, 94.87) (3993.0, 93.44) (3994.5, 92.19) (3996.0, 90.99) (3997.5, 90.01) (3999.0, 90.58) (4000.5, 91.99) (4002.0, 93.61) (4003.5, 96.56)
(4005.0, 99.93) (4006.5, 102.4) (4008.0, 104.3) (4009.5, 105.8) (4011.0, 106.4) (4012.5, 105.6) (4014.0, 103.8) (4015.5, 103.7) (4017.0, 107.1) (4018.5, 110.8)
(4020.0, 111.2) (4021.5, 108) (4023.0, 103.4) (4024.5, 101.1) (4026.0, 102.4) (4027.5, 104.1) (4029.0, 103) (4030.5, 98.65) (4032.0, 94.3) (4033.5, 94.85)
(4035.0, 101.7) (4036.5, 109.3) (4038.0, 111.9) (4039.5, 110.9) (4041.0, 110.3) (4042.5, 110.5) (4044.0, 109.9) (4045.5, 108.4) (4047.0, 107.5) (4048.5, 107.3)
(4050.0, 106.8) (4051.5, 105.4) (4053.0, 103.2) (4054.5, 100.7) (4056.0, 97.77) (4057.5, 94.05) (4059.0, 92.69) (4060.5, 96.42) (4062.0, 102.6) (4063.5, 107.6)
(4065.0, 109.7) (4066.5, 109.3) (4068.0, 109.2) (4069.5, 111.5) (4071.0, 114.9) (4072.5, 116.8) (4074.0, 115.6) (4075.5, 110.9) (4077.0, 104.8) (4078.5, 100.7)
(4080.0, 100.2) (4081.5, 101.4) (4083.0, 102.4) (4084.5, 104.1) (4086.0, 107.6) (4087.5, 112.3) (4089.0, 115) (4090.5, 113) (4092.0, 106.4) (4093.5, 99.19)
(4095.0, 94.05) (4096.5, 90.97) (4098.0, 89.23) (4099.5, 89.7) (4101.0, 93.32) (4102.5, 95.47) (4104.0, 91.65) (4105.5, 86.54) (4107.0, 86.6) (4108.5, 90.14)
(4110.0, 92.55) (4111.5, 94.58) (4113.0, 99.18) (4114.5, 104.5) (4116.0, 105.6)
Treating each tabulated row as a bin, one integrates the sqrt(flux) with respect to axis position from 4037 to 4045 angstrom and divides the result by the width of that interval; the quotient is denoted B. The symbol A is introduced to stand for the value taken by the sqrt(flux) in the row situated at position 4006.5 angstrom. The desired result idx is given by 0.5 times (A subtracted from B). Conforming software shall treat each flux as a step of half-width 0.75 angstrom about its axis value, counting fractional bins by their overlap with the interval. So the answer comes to 0.2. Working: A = 10.1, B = 10.5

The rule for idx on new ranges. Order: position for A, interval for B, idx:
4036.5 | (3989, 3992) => -0.3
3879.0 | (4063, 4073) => 0.7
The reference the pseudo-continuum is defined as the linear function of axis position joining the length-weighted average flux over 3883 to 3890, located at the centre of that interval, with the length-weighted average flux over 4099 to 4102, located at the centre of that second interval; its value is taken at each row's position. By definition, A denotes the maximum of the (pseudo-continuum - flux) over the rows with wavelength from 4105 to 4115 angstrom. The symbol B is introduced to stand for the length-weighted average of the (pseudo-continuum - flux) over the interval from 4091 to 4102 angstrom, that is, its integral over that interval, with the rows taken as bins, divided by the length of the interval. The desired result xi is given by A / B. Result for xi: -1.7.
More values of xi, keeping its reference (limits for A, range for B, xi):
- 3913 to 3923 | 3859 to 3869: 0.7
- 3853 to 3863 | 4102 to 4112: -6.4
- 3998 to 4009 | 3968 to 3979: -1.0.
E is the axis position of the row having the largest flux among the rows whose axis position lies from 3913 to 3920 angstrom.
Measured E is 3919.5 angstrom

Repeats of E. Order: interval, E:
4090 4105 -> 4090.5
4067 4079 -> 4072.5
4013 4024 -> 4020.0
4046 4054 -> 4047.0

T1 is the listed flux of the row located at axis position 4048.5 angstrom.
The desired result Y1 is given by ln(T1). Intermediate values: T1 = 107.3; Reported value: 4.68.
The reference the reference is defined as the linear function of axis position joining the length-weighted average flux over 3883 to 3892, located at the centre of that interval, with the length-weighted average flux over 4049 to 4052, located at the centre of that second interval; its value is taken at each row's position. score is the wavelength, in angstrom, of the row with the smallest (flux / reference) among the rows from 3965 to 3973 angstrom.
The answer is 3967.5 angstrom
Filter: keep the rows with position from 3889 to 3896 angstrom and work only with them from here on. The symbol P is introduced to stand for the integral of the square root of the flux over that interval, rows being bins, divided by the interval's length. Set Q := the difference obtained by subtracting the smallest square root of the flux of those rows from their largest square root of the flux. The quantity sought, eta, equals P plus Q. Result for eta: 8.6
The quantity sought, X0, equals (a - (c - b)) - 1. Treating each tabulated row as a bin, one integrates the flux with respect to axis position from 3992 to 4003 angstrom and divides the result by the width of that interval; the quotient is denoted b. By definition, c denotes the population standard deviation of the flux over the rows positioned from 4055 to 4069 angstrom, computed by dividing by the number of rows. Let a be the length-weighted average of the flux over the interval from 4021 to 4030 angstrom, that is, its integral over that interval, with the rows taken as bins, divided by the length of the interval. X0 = 188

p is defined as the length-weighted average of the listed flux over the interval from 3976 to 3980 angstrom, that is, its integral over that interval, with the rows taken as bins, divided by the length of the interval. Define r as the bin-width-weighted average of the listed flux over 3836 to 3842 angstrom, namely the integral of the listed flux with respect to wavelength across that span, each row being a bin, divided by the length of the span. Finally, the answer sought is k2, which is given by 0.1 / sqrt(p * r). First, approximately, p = 81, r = 60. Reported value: 0.0014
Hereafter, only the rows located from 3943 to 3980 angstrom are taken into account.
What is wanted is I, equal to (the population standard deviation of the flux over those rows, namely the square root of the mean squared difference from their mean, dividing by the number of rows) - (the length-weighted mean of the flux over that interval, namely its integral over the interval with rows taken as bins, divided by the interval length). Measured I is -61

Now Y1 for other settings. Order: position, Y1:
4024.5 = 4.62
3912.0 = 4.45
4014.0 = 4.64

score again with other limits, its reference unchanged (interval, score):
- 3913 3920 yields 3913.5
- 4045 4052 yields 4051.5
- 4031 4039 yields 4032.0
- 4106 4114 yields 4107.0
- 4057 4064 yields 4059.0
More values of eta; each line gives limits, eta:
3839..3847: 9.3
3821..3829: 9.4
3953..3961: 10.2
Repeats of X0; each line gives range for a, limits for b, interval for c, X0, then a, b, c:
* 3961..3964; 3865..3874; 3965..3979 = 146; 67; 90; 10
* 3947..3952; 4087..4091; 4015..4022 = 198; 89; 114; 3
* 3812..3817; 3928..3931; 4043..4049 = 136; 76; 61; 1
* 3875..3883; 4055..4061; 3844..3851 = 171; 82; 95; 5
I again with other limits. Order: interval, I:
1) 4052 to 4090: -99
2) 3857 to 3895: -68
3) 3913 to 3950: -64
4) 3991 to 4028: -94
